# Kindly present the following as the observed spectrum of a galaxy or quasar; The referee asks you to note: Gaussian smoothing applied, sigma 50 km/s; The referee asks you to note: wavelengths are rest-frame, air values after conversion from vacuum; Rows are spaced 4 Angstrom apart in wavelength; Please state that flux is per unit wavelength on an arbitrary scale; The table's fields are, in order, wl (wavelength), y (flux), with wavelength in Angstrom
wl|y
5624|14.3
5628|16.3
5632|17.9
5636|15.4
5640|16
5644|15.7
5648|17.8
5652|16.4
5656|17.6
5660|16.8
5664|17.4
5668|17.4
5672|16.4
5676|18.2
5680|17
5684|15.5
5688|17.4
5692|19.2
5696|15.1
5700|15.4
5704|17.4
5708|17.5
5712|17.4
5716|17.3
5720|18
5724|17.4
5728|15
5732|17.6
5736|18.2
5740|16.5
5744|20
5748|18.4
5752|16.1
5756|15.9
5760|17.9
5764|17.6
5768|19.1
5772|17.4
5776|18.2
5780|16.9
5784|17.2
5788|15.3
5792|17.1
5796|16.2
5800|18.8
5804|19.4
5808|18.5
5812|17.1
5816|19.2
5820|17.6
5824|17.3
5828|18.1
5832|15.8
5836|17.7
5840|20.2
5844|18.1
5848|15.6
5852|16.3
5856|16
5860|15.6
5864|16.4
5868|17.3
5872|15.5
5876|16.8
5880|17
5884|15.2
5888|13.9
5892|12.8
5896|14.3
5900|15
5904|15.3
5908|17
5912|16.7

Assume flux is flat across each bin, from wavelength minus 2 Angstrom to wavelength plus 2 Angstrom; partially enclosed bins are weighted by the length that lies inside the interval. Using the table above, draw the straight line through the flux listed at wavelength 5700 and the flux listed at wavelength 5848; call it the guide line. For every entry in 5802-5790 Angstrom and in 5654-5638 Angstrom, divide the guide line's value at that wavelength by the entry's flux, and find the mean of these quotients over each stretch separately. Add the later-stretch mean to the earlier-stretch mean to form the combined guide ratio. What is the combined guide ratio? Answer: 1.83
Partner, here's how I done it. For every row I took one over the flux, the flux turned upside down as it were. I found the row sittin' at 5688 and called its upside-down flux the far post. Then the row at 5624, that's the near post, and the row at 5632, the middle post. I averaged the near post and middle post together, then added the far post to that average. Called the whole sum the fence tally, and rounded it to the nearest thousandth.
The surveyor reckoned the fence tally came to 0.120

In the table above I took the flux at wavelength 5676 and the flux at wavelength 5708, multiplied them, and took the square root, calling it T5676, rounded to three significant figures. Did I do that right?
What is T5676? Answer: 17.8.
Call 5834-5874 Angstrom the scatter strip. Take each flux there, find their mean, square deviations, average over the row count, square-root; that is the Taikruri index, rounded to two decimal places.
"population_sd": 1.41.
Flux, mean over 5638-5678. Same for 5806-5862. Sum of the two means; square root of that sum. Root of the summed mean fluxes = 5.86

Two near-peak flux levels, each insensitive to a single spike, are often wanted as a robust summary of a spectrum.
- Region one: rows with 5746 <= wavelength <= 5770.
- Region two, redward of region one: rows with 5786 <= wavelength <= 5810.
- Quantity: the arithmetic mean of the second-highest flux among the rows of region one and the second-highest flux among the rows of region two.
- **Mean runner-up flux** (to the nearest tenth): 18.6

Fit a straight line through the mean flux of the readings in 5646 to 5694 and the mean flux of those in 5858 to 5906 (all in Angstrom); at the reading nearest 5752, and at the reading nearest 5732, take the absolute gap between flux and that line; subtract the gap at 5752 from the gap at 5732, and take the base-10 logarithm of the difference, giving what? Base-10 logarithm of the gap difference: -0.37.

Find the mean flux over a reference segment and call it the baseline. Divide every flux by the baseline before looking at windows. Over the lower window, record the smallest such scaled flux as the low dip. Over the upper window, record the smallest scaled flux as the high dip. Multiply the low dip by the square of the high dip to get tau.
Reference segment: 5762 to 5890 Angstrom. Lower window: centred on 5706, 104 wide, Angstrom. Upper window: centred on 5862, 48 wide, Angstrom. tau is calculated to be 0.69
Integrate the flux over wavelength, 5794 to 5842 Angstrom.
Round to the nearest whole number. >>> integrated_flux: 864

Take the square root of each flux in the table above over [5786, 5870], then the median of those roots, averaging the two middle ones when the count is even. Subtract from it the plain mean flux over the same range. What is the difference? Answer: -13.2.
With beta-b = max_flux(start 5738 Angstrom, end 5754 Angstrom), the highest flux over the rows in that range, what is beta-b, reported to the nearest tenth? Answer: 20.0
